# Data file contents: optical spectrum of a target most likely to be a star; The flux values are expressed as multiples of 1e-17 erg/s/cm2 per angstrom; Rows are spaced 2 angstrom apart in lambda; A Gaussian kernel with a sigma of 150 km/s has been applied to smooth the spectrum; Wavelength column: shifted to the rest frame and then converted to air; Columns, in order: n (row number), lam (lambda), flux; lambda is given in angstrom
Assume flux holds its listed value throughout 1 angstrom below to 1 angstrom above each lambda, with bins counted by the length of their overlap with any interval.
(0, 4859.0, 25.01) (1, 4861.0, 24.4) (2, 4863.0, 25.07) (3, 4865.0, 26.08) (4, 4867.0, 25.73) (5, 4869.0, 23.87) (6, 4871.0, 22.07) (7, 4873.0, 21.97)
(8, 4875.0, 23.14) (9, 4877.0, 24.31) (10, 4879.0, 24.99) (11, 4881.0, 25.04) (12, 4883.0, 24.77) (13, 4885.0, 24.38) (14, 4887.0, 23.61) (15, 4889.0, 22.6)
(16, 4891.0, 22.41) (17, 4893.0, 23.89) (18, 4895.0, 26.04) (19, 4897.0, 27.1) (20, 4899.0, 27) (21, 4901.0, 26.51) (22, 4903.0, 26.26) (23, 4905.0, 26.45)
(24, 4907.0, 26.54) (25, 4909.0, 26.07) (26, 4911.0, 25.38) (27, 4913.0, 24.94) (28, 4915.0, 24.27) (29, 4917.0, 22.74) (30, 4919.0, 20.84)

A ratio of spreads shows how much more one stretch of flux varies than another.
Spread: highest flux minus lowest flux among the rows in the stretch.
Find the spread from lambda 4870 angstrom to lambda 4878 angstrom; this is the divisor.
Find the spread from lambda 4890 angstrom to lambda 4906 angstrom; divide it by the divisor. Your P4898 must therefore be 2.0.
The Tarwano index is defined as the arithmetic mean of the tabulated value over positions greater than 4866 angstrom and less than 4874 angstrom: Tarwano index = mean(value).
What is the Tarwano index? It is 23.4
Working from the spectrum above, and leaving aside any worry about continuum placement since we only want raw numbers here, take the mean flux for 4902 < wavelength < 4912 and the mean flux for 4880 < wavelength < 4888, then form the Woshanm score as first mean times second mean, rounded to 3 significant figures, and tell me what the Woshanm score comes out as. 639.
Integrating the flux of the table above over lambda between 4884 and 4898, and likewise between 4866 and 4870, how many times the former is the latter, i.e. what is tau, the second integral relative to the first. 0.29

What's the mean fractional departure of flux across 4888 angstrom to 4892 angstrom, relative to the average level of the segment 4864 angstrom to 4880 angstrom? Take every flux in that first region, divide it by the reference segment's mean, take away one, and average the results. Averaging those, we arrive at -0.06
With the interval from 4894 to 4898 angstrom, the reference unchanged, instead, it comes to 0.11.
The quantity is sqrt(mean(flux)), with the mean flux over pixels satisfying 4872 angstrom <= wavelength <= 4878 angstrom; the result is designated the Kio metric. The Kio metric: 4.81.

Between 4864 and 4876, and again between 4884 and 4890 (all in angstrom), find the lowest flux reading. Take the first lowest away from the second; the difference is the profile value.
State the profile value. 1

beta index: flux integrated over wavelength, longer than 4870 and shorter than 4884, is 333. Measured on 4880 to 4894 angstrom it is 333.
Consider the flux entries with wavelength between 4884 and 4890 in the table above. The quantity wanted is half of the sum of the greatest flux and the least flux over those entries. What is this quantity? 23.5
